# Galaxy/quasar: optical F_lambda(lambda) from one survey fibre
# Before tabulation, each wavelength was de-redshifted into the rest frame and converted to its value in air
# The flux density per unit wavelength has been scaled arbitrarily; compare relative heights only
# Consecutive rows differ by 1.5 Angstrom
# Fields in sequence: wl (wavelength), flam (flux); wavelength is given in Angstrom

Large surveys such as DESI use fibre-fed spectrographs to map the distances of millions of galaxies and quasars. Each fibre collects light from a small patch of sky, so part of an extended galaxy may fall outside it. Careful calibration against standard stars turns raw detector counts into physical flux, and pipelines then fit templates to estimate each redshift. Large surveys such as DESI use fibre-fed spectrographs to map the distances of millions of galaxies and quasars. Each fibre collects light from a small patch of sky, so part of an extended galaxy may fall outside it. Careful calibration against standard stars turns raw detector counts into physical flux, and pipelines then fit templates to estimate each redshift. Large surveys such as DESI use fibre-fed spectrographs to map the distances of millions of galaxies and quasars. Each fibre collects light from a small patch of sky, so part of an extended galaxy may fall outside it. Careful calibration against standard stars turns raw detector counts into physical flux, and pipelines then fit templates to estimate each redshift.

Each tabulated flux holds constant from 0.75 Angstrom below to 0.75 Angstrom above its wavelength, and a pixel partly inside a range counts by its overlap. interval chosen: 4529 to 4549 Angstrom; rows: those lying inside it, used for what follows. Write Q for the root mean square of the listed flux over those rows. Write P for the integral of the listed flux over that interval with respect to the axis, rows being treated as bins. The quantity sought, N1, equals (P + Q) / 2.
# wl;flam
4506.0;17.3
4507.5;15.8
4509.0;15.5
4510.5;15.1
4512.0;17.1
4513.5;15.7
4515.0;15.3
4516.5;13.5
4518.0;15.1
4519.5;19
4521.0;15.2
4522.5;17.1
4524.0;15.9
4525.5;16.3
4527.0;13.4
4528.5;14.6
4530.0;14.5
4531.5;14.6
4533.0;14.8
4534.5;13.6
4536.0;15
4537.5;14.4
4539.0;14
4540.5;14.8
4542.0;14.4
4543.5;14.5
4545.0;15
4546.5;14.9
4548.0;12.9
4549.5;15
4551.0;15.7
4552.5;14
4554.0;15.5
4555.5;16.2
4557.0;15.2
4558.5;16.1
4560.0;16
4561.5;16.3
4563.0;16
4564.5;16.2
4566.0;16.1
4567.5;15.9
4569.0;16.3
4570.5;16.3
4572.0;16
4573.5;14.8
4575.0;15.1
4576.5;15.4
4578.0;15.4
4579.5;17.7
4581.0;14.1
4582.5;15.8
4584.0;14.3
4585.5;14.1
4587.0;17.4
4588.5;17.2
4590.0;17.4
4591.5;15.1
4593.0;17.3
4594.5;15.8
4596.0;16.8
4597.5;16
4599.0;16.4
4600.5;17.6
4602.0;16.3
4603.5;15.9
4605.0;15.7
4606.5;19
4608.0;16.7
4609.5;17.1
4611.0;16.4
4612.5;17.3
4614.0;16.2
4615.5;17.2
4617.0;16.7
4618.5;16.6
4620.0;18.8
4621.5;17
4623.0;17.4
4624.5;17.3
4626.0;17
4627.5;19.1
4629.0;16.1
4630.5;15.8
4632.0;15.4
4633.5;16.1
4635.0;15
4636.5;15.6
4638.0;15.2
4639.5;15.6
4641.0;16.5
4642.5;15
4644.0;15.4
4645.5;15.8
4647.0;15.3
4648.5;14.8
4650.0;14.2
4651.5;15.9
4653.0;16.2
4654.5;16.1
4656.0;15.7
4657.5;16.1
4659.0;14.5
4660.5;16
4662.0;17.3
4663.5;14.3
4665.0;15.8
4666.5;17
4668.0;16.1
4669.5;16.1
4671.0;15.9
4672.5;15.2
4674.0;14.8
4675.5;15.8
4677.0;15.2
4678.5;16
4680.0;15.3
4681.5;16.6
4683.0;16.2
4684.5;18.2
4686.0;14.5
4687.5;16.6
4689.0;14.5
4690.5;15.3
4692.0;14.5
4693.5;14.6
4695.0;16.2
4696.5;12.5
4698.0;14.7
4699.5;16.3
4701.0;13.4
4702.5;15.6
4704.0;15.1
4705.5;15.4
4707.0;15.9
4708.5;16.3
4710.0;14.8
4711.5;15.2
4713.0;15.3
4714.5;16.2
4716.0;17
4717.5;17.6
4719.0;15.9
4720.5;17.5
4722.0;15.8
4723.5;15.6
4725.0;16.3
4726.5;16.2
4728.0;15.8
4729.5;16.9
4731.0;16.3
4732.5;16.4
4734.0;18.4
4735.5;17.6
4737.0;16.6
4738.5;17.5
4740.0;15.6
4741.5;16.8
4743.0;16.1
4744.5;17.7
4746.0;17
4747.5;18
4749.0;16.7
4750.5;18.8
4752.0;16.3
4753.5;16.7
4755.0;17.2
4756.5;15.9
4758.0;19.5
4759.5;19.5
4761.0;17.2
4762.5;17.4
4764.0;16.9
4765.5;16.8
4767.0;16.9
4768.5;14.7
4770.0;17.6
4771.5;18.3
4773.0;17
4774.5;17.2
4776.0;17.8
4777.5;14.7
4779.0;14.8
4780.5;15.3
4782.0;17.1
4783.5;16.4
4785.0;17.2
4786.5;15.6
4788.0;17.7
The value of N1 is 151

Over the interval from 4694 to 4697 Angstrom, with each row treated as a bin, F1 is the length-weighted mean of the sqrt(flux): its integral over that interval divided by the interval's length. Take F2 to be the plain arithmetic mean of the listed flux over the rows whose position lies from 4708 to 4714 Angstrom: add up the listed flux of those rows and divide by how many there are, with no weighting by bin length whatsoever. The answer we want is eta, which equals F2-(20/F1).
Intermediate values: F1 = 3.8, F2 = 15.4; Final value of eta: 10.1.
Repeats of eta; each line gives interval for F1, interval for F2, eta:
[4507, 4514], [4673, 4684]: 10.7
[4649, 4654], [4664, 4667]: 11.3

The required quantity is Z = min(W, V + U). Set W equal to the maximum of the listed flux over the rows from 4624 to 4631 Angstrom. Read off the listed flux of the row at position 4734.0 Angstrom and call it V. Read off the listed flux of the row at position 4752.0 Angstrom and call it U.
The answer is 19.1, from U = 16.3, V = 18.4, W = 19.1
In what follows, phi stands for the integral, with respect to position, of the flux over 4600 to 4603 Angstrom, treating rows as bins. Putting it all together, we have 50.4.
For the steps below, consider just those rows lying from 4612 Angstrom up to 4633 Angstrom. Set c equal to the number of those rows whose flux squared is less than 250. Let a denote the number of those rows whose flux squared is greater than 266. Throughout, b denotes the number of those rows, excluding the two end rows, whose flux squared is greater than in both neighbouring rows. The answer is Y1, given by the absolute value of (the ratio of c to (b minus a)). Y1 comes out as 0.3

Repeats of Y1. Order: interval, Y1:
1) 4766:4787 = 1.0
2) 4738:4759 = 0.2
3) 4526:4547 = 2.8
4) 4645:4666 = 4.0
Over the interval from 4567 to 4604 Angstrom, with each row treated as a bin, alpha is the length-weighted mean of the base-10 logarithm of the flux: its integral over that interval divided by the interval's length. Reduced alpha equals 1.20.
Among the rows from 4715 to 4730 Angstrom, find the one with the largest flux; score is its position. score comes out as 4717.5 Angstrom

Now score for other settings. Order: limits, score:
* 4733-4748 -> 4734.0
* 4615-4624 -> 4620.0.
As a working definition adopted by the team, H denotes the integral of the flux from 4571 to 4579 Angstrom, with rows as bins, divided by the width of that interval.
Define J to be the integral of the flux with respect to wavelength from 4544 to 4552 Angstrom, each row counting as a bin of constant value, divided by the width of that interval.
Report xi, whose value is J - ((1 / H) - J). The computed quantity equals 29.3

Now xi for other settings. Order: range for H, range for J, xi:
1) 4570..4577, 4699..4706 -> 30.2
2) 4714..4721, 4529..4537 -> 28.9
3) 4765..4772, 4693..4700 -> 29.6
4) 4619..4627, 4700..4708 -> 30.3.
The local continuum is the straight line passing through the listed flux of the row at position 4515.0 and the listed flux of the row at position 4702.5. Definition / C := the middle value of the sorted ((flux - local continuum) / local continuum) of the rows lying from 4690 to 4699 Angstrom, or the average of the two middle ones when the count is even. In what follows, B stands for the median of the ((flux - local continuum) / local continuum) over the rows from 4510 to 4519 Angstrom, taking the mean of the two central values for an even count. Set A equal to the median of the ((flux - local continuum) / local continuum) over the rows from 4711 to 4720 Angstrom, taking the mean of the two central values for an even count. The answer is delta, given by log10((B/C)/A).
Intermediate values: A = 0.027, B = -0.01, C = -0.060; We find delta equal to 0.6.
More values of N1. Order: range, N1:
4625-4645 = 168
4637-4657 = 163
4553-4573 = 168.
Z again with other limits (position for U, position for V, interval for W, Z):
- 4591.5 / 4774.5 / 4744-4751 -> 18.8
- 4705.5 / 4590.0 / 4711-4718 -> 17.6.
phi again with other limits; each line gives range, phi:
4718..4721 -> 50.1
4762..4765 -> 51.3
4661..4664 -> 47.8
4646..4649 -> 45.4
